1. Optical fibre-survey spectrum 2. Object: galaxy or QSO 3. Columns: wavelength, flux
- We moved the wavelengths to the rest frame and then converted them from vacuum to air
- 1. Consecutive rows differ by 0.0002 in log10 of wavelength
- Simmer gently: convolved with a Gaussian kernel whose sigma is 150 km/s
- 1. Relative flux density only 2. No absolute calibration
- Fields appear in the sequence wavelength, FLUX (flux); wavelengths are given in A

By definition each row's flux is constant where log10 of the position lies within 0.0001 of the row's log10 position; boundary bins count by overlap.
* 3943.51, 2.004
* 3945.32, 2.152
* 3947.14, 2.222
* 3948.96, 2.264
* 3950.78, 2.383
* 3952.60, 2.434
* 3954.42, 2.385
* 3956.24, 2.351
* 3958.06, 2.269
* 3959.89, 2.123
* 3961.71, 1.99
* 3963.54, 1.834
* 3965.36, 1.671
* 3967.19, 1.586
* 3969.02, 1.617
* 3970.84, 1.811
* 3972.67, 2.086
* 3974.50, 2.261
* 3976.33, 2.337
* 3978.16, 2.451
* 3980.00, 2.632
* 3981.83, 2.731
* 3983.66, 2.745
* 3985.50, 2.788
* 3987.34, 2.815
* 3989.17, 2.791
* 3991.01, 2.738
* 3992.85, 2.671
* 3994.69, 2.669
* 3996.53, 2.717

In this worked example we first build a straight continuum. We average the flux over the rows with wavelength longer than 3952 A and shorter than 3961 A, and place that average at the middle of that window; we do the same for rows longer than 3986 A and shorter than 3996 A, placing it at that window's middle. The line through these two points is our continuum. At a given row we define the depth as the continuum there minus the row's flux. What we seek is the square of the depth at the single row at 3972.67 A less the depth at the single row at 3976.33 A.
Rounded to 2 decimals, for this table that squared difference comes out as 0.04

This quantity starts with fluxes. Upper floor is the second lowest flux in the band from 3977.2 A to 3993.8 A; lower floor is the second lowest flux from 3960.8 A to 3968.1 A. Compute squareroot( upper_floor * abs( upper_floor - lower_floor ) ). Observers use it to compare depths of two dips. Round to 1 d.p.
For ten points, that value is 1.6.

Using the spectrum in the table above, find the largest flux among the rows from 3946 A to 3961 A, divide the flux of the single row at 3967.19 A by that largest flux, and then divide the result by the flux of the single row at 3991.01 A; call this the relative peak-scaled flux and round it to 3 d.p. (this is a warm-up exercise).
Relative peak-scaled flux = 0.238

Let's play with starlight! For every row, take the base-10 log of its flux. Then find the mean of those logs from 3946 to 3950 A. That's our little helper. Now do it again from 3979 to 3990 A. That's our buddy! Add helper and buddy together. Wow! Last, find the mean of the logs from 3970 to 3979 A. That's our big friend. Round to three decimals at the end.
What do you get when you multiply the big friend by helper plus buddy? 0.267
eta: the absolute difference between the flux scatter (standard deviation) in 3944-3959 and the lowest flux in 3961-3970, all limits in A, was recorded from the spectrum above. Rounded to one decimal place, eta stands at 1.5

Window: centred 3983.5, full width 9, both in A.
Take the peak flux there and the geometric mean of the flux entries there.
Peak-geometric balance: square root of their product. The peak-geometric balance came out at 2.78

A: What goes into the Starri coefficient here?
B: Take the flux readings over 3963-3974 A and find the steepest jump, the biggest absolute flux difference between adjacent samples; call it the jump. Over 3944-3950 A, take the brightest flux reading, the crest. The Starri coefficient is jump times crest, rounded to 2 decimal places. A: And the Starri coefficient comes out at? 0.62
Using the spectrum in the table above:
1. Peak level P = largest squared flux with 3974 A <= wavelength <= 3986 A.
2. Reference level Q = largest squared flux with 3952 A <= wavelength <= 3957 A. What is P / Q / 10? 0.13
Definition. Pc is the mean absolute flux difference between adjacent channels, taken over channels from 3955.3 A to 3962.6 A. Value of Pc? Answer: 0.120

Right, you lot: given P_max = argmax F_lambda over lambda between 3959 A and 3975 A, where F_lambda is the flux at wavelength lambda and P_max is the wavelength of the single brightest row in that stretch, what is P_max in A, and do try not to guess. 3974.50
